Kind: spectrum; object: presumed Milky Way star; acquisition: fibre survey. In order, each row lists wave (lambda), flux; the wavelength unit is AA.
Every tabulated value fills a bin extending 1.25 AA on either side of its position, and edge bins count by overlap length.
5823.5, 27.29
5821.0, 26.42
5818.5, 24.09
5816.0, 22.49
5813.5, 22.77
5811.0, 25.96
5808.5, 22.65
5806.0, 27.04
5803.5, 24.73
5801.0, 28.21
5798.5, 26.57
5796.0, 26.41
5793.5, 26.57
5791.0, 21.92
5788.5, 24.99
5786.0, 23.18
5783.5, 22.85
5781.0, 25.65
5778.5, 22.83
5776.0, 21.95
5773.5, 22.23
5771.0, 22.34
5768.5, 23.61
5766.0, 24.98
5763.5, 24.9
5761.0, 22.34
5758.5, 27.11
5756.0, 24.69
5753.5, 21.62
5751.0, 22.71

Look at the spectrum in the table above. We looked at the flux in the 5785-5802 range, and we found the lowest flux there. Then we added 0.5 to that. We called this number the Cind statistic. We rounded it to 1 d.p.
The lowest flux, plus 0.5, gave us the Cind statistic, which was 22.4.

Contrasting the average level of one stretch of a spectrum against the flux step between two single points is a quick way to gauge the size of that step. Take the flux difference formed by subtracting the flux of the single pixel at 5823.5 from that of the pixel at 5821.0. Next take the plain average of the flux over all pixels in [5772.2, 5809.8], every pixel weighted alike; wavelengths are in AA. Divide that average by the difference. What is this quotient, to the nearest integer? -28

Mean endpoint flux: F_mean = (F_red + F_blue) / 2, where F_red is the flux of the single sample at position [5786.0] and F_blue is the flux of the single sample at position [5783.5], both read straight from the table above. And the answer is 23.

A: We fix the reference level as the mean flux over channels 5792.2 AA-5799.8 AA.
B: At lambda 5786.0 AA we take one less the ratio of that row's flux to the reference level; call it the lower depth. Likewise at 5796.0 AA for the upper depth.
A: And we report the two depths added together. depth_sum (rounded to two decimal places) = 0.13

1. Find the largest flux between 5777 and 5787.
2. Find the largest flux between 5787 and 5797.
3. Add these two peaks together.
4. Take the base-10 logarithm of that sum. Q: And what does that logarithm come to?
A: 1.718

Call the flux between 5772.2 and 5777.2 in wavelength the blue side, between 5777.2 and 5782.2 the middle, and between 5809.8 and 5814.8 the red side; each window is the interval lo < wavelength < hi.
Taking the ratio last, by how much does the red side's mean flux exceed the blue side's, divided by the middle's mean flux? 0.09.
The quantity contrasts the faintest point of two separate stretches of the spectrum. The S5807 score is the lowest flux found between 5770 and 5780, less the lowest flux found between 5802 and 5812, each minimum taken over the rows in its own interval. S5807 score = -0.7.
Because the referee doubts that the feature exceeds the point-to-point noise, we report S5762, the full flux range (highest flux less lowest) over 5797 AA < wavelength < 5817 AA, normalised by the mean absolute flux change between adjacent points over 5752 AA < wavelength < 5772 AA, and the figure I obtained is 2.58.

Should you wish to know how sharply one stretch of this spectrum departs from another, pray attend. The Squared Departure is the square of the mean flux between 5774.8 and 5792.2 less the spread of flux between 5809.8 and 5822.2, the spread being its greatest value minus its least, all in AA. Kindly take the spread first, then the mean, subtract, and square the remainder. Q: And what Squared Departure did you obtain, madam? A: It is 377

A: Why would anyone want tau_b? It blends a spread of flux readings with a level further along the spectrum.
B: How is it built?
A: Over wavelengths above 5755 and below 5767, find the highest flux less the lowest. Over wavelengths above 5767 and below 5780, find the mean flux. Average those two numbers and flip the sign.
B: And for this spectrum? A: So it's -13.7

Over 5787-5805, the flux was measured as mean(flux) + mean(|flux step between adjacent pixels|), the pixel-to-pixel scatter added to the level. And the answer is 27.8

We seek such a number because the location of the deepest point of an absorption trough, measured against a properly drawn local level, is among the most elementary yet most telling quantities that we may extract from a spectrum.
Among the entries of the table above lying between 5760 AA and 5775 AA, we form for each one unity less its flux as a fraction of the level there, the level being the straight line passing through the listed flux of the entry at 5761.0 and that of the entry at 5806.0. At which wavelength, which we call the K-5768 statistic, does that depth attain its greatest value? 5773.5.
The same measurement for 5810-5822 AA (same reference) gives 5816.0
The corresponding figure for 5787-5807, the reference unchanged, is 5791.0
